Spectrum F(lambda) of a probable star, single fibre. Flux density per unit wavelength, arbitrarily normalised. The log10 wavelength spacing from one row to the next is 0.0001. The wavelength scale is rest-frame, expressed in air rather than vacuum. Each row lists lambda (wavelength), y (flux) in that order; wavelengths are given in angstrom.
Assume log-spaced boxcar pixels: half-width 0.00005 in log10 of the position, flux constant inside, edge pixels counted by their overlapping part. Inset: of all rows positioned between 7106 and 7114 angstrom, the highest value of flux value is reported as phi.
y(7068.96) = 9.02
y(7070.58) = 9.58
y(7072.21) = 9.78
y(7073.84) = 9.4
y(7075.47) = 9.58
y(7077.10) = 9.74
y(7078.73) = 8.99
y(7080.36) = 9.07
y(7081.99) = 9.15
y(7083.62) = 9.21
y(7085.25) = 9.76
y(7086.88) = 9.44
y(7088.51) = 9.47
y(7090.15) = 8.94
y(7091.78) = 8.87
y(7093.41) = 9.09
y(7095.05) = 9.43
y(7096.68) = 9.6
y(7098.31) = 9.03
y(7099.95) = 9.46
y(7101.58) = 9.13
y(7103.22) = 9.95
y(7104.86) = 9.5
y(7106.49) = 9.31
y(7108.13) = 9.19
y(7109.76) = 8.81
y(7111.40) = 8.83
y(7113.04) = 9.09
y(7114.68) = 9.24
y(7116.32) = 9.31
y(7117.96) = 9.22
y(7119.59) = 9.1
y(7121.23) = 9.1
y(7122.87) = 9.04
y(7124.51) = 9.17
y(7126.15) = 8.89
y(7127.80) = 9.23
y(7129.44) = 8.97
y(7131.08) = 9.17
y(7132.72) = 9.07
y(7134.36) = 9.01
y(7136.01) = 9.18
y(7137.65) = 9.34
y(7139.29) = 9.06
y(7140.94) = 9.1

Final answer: 9.31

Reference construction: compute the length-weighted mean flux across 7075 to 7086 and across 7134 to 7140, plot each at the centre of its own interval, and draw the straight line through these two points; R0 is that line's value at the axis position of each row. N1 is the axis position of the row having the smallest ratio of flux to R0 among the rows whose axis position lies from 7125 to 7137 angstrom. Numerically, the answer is 7126.15 angstrom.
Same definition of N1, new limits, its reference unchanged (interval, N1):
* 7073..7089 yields 7078.73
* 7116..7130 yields 7126.15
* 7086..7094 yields 7091.78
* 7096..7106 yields 7098.31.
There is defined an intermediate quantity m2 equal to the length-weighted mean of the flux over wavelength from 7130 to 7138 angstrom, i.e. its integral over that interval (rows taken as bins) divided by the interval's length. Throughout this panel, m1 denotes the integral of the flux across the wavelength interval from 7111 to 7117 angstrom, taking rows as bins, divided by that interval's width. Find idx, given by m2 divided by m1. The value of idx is 1.00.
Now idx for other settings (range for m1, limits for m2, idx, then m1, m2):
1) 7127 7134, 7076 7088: 1.03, 9.11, 9.35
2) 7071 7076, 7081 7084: 0.96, 9.58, 9.17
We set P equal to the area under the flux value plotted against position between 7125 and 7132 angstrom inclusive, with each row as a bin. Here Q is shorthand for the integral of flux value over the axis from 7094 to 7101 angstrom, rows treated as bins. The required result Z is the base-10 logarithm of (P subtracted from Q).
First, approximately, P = 63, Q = 65.5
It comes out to 0.3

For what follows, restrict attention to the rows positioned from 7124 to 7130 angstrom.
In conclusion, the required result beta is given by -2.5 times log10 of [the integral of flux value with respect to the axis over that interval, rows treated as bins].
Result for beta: -4.34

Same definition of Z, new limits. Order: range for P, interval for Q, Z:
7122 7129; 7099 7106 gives 0.5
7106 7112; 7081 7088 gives 1.1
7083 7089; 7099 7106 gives 1.0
